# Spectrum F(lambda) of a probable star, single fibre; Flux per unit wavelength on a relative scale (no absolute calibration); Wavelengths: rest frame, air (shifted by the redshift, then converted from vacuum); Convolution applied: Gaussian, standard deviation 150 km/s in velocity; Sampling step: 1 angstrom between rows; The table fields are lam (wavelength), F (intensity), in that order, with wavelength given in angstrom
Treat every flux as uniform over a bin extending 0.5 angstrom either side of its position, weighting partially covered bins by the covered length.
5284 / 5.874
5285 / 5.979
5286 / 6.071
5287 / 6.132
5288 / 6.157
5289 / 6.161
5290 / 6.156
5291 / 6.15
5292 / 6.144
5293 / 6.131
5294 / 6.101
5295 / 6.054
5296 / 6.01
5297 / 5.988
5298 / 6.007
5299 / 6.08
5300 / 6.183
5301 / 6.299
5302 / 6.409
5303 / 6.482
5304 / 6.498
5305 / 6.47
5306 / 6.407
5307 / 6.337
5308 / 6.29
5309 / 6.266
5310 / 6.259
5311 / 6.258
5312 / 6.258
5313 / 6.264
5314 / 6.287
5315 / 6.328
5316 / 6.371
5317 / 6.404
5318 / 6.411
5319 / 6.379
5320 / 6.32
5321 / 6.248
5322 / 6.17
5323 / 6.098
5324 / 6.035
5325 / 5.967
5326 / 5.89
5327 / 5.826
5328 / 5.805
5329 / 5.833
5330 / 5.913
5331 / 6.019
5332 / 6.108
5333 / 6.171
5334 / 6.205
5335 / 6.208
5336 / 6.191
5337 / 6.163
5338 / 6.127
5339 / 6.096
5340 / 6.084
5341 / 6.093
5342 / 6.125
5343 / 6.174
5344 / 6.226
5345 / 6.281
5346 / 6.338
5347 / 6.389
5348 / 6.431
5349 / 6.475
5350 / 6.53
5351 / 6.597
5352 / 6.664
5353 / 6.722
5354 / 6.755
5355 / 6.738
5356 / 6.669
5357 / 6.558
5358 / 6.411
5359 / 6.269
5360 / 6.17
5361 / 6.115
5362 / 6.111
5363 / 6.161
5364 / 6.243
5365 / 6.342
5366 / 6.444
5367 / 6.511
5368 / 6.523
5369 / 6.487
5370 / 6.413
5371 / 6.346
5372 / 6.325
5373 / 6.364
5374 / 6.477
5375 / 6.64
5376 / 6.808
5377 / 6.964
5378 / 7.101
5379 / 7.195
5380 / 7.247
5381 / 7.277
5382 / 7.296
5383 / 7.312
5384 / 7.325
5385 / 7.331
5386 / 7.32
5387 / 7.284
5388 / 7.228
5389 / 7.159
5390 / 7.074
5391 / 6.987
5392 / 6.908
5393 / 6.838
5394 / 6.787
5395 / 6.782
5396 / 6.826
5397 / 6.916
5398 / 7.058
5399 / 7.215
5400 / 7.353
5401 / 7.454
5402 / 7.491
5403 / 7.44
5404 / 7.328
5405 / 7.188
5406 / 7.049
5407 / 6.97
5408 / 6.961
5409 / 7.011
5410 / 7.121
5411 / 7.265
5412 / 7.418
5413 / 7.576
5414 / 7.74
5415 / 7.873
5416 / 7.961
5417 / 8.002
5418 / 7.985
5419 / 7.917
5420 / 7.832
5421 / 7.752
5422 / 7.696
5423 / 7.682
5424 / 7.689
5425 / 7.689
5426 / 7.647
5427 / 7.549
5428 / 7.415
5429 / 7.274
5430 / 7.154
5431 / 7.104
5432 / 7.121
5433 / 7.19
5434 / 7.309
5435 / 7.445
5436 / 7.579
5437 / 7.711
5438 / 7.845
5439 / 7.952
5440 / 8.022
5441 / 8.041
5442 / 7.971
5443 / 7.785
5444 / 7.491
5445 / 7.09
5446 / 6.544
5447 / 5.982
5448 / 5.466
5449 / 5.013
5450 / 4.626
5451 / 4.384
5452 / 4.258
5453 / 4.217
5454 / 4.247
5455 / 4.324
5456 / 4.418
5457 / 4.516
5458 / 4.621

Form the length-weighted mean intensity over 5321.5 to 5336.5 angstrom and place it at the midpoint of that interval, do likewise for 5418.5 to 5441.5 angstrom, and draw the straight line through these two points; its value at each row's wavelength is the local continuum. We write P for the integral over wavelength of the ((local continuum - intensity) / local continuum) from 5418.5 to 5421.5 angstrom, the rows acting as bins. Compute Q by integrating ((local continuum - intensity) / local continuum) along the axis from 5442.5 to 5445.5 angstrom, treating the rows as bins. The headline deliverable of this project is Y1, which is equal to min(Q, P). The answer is -0.16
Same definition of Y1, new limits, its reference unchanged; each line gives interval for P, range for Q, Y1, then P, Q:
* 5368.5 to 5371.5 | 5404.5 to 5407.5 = 0.06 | 0.11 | 0.06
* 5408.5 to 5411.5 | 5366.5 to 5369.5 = 0.06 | 0.06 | 0.06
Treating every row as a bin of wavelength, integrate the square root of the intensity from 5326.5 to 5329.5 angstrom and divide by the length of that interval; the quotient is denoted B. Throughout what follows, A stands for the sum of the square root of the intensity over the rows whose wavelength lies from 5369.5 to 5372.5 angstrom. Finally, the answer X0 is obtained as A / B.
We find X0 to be 3.1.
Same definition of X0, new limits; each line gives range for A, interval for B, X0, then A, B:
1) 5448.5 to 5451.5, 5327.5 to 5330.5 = 2.7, 6.48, 2.42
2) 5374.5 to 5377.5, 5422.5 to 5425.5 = 2.8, 7.82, 2.77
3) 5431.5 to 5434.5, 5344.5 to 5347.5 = 3.2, 8.05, 2.52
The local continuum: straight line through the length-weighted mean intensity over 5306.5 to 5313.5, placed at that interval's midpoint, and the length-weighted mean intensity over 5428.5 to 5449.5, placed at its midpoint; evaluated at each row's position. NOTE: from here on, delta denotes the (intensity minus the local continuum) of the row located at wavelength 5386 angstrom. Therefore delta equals 0.50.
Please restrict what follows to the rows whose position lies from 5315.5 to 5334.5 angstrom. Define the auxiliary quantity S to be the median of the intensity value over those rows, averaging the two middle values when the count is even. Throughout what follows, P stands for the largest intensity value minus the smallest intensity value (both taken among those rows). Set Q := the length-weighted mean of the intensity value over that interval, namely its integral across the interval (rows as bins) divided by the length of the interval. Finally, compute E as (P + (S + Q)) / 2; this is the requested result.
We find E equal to 6.41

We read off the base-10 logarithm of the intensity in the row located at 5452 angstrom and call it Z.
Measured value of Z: 0.63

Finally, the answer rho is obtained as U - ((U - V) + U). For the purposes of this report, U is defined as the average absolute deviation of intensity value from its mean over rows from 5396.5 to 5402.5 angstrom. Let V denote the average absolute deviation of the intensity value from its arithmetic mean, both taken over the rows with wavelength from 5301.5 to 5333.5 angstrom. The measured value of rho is -0.02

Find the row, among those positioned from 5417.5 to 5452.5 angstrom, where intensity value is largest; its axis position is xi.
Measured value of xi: 5441 angstrom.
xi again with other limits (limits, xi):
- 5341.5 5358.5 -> 5354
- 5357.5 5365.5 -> 5358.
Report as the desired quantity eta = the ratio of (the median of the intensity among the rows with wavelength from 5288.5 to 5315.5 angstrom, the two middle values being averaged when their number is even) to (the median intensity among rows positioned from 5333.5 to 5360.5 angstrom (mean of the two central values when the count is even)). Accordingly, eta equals 1.00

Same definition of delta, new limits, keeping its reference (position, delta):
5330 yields -0.51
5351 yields 0.03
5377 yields 0.21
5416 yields 0.93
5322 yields -0.19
